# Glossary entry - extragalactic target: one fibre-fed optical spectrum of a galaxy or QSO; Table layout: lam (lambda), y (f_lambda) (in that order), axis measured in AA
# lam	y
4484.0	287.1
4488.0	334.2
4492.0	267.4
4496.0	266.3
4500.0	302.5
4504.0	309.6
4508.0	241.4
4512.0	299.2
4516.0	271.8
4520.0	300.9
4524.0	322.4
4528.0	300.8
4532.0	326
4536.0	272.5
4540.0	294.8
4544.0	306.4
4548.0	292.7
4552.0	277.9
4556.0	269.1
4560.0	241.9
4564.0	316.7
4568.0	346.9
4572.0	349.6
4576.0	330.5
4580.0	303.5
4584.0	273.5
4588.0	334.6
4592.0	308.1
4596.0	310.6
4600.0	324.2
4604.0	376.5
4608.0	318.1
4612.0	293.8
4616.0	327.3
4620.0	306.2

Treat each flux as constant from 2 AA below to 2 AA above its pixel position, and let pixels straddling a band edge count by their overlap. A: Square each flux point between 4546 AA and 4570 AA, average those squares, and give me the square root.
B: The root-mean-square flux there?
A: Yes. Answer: 293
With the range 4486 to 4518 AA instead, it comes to 288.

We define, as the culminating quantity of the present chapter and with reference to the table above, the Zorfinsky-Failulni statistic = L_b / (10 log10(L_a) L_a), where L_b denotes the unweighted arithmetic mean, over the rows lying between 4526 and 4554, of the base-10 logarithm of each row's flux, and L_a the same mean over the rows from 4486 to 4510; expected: 0.2580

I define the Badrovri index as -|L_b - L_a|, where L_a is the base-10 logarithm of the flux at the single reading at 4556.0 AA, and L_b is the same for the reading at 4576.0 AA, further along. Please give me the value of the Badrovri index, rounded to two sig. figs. -0.089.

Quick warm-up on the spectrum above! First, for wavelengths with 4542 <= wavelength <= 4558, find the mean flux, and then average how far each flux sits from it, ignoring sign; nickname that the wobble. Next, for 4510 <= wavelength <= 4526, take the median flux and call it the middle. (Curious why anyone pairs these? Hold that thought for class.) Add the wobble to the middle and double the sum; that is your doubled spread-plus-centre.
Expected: 626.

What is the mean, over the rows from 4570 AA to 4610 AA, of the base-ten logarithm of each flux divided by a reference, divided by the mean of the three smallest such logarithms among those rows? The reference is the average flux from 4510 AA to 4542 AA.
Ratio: -5.7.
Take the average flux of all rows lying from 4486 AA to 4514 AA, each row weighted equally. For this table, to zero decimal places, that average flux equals 289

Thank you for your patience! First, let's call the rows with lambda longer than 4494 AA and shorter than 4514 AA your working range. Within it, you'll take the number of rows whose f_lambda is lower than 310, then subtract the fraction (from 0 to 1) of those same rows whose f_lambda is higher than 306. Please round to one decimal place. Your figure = 4.8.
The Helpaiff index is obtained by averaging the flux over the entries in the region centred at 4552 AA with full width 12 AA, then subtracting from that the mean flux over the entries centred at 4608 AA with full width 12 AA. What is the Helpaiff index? -50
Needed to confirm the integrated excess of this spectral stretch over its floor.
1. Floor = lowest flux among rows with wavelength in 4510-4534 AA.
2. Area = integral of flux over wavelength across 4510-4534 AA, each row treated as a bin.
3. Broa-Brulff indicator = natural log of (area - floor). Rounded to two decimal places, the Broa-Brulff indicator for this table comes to 8.86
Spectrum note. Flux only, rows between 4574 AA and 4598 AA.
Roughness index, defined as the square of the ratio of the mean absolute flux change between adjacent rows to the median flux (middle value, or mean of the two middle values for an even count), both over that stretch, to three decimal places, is 0.009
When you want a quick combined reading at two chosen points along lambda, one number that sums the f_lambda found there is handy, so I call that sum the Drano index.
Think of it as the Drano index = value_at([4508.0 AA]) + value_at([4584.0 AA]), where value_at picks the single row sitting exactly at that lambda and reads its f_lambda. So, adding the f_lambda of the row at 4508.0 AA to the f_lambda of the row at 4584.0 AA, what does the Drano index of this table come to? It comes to 515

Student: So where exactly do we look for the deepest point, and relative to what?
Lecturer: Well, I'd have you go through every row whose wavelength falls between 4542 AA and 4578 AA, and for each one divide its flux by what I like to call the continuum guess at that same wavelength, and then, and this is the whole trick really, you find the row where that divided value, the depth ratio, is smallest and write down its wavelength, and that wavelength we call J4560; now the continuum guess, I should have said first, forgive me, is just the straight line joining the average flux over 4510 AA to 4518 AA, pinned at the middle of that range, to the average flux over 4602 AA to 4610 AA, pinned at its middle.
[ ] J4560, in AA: 4560.0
